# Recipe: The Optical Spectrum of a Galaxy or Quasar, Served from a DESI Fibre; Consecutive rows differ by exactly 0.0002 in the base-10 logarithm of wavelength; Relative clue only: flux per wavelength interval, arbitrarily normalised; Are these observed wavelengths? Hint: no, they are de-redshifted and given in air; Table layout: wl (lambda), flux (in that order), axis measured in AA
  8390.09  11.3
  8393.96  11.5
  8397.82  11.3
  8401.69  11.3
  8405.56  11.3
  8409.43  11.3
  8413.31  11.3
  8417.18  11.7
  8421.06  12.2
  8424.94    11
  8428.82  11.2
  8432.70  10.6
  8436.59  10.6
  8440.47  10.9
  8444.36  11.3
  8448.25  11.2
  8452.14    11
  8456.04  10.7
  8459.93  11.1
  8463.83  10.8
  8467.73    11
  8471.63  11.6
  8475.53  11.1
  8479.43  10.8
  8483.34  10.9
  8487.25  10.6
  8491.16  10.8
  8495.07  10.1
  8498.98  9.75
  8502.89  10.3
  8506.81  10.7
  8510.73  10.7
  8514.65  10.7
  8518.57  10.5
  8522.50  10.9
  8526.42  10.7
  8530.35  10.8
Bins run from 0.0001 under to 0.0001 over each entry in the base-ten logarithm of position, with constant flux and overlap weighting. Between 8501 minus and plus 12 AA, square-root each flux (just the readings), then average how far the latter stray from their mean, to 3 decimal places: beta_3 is 0.053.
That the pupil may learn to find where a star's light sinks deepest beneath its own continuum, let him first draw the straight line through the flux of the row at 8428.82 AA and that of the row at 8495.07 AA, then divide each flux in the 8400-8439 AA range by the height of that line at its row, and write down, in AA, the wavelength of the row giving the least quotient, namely 8432.70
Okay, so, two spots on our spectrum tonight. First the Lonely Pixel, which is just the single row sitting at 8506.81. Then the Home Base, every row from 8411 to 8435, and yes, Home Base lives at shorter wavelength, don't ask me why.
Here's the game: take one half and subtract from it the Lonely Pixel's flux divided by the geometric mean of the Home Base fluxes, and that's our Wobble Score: -0.45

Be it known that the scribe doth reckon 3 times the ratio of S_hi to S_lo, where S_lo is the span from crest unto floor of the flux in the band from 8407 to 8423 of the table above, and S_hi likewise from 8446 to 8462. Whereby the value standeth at 1.7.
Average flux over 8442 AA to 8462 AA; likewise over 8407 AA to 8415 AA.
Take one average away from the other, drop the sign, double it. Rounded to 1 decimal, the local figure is 0.5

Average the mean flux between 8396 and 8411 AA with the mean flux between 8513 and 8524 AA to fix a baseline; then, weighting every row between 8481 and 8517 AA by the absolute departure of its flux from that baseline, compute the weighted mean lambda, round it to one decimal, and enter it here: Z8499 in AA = 8499.4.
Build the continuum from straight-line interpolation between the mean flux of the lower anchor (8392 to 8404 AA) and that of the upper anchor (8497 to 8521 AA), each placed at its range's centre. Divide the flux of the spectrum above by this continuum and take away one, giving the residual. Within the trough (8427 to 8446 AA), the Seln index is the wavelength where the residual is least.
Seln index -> 8432.70 AA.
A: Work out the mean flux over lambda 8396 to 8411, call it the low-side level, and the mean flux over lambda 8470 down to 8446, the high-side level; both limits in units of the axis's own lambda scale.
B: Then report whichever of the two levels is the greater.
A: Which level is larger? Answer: 11.30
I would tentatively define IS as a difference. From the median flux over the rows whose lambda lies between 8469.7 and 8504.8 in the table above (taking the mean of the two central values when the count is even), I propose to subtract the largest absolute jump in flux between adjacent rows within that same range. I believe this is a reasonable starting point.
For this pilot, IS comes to 10.1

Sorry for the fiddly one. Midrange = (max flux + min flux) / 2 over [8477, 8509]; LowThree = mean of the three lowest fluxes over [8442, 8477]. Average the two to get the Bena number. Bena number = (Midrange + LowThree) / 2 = 10.6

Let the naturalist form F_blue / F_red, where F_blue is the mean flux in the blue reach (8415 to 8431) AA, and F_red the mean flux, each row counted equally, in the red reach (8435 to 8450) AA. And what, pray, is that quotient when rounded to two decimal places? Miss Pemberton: 1.05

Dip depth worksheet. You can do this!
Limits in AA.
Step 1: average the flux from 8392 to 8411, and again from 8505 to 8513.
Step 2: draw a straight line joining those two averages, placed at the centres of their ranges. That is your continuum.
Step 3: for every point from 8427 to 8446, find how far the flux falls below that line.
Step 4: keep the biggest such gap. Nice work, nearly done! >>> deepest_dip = 0.55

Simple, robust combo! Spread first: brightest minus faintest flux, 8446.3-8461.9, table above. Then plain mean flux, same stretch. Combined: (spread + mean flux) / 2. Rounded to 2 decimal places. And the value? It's 5.75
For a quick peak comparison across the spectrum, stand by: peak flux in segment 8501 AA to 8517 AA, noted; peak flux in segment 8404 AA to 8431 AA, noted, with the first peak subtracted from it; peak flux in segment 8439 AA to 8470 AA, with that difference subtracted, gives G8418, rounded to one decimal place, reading 9.8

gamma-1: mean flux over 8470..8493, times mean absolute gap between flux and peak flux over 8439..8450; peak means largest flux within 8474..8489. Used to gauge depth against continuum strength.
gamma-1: 1.8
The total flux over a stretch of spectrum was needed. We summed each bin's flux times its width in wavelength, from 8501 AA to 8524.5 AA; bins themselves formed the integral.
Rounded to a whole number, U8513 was 250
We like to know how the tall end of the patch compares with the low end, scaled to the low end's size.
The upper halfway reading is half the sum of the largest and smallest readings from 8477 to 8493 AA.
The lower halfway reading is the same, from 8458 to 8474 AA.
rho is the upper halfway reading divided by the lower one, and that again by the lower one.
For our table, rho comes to 0.086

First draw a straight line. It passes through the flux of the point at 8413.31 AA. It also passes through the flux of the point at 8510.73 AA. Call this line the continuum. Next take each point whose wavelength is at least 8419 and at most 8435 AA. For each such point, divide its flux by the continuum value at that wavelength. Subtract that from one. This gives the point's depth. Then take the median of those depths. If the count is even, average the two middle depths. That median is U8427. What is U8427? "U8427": 0.010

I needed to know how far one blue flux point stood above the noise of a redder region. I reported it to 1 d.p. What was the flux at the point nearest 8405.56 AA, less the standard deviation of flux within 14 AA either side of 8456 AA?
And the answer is 11.1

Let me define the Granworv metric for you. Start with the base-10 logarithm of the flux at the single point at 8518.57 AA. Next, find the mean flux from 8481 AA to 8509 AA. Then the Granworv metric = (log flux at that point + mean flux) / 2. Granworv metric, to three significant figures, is 5.74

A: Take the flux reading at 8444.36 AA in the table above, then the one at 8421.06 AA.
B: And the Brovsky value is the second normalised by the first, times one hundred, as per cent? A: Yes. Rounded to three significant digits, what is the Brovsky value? 108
